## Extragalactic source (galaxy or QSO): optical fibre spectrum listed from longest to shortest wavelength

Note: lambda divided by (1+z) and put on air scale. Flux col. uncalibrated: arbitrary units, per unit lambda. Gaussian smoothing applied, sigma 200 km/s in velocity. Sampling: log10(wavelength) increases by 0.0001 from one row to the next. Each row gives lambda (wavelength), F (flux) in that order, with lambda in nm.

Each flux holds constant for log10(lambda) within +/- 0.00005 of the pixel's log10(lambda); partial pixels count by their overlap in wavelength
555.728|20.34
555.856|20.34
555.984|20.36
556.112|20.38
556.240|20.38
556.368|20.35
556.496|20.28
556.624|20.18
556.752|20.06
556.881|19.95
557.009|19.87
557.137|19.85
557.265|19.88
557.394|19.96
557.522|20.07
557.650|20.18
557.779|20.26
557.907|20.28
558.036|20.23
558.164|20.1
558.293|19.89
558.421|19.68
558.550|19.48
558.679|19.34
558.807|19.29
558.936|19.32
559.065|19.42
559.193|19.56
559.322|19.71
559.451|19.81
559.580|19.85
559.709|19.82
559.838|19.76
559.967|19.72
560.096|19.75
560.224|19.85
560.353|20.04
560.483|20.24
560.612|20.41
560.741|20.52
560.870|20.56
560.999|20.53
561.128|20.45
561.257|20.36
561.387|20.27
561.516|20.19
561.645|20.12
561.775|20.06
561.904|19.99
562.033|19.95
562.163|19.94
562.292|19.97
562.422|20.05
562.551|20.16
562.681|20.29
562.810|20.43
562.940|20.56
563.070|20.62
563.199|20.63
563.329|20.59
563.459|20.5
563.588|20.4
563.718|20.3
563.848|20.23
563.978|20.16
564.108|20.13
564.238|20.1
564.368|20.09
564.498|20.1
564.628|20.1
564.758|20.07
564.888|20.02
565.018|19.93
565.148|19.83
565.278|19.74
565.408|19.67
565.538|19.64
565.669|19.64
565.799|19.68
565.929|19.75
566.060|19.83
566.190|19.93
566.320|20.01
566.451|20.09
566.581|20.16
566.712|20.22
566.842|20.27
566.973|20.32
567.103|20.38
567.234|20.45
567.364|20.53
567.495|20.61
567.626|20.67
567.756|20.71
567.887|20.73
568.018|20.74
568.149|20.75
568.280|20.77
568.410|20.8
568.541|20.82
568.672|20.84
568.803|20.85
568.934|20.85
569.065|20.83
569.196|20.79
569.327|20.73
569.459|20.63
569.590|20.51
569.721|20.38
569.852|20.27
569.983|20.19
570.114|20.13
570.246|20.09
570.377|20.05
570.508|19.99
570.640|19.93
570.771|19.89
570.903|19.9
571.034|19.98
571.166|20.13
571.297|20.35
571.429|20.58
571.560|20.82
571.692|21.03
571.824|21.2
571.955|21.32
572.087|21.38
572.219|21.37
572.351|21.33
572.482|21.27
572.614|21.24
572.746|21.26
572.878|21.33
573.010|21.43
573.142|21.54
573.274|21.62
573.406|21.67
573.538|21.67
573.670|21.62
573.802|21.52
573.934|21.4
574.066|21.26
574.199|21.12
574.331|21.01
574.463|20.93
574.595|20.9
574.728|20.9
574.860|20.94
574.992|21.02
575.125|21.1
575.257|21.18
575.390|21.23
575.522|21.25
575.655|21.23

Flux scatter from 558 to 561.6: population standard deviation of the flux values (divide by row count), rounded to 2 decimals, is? 0.39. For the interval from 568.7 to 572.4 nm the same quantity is 0.49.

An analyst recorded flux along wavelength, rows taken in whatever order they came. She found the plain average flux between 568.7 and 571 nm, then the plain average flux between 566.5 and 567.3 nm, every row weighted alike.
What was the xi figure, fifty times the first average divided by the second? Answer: 50.1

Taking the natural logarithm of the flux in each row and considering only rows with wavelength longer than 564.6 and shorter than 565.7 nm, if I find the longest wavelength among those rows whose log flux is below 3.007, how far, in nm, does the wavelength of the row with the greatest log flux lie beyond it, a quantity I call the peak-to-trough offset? -1.04 nm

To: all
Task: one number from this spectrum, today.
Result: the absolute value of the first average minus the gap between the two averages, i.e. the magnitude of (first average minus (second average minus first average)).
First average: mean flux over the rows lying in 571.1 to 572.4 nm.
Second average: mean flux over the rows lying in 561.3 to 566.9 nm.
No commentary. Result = 21.8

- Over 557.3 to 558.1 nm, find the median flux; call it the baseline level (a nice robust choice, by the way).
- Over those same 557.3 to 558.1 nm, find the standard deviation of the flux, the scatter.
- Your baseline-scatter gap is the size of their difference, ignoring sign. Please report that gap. 20.1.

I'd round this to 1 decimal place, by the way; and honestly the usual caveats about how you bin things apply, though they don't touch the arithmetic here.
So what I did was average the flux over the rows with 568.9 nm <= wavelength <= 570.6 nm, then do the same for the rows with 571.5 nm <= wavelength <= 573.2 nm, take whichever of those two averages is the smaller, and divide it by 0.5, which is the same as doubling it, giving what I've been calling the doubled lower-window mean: 40.8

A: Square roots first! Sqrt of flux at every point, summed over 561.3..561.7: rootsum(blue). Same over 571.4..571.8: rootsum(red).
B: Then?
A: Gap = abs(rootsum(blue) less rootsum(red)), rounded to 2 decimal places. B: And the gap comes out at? 0.20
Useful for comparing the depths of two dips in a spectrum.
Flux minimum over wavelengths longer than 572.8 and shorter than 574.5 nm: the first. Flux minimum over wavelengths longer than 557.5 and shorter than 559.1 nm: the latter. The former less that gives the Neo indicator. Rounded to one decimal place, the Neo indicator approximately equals 1.6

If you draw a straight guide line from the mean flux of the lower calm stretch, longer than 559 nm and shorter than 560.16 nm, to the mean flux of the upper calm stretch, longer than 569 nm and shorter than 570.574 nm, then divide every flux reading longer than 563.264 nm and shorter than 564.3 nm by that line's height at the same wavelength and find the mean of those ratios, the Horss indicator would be 1.02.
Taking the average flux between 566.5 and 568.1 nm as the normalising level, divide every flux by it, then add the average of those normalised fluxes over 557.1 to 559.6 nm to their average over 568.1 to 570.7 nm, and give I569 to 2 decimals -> 1.97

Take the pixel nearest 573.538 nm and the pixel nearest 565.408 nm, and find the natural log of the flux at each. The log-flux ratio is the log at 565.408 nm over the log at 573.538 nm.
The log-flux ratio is 0.97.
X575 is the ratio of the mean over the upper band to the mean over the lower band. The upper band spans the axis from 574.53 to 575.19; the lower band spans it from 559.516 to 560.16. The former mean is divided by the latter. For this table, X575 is 1.06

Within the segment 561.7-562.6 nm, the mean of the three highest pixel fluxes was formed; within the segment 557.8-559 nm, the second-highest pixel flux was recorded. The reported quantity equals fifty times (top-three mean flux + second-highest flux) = 2016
